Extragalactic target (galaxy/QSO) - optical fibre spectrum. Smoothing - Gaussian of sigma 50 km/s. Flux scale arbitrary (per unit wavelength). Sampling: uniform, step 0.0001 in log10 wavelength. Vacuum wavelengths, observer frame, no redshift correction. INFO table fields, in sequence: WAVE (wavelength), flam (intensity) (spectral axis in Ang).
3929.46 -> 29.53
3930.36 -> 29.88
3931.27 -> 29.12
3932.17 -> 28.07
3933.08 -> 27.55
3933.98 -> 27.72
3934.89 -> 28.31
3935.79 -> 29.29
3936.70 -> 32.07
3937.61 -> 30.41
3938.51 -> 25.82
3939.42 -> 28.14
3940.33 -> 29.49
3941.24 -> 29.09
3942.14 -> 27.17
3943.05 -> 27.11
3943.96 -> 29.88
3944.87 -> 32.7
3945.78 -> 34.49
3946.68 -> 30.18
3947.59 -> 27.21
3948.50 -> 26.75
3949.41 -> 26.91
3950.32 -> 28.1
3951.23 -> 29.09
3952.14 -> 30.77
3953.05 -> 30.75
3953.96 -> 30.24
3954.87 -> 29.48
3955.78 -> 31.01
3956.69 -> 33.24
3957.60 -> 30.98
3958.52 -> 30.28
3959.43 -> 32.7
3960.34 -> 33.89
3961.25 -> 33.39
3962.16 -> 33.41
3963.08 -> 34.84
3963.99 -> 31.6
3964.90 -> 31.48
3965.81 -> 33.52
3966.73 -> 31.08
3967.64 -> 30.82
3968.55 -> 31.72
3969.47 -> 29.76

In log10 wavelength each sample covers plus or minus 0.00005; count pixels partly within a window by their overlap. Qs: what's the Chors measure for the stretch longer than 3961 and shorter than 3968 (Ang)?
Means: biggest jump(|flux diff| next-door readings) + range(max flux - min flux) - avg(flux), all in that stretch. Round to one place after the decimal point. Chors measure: -25.3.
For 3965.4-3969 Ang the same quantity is -26.6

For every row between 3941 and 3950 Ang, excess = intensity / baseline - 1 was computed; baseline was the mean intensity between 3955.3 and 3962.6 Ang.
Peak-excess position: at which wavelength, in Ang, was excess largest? 3945.78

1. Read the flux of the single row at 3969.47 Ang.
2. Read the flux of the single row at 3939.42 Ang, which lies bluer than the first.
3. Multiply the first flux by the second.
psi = 837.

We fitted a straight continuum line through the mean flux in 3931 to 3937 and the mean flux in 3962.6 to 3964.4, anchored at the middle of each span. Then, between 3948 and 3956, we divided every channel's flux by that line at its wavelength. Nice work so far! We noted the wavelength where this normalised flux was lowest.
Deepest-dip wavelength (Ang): 3948.50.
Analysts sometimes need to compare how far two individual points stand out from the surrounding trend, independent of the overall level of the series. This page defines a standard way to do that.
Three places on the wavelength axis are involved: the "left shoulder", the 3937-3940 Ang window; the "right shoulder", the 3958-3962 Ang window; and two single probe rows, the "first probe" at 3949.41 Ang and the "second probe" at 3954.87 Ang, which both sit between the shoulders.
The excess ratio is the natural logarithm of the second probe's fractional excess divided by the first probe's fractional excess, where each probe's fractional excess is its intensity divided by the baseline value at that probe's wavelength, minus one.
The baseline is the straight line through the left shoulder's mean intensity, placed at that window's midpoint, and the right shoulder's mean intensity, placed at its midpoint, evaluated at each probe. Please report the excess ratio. -0.6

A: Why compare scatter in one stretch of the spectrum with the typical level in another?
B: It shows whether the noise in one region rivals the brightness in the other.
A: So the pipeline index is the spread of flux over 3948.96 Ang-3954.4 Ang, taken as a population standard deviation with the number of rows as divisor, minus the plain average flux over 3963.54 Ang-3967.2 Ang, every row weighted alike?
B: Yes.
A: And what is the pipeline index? -30.5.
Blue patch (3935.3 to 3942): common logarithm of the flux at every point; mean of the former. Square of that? 2.14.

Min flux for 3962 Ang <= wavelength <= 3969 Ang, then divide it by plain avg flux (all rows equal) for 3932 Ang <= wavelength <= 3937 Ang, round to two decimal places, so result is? 1.07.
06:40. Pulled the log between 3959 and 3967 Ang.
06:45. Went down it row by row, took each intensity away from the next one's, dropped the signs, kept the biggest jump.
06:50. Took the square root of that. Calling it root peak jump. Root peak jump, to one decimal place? 1.8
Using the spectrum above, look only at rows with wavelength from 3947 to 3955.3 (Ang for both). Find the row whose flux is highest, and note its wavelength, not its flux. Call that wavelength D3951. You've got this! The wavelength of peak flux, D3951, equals 3952.14 Ang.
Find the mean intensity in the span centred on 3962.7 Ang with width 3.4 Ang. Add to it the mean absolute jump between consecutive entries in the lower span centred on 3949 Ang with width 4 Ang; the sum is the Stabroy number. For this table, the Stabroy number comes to 33.9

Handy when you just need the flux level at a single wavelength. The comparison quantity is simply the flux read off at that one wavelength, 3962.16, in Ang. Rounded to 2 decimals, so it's 33.41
